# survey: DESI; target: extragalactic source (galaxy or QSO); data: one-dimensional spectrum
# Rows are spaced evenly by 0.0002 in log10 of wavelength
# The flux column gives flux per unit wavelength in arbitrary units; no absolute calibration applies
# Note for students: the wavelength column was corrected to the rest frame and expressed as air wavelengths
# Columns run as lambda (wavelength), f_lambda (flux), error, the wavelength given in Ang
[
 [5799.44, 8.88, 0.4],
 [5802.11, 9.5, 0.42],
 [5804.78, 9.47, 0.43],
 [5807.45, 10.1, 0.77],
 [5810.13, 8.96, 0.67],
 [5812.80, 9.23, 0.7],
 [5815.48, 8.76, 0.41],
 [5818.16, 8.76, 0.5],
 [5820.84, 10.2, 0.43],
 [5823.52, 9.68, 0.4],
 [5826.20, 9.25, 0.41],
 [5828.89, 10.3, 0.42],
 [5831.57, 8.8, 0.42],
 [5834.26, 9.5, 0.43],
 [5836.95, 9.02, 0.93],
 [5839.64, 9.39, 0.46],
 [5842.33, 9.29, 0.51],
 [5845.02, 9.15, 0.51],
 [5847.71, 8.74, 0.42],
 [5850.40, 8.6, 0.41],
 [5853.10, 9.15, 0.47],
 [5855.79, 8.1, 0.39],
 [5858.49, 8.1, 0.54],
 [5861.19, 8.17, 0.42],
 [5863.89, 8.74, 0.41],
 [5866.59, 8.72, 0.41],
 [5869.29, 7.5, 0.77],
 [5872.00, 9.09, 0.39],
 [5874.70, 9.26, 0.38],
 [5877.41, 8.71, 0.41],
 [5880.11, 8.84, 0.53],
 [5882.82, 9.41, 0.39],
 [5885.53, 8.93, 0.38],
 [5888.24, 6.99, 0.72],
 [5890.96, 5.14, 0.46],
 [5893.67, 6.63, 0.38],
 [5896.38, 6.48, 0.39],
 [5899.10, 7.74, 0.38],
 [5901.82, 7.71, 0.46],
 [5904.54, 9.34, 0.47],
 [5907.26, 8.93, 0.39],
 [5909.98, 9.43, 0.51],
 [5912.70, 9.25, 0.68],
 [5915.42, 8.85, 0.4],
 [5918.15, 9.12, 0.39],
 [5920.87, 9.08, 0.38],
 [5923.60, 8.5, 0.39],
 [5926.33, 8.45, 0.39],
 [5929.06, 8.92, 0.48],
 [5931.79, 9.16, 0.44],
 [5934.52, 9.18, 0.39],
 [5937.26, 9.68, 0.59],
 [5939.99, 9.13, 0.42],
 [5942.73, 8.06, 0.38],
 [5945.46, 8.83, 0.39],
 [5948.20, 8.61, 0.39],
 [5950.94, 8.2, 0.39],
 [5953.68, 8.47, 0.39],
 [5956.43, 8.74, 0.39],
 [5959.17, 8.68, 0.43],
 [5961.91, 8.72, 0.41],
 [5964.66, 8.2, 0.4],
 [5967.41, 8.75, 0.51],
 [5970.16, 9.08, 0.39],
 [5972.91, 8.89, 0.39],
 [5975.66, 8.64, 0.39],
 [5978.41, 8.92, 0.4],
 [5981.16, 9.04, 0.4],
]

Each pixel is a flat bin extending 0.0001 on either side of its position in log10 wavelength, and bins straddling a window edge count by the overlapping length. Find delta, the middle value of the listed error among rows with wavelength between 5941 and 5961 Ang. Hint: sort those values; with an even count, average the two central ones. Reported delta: 0.39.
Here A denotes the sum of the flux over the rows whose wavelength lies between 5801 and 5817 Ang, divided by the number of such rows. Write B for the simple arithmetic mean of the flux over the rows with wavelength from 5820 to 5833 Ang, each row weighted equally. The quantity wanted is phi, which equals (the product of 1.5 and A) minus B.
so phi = 4.4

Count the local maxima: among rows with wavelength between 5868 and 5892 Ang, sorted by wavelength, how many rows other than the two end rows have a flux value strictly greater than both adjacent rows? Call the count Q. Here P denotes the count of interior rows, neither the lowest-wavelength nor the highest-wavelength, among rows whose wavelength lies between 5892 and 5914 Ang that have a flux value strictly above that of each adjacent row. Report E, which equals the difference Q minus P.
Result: -1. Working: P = 3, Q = 2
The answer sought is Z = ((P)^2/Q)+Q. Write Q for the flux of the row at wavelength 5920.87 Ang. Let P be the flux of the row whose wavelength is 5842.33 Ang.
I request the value 18.6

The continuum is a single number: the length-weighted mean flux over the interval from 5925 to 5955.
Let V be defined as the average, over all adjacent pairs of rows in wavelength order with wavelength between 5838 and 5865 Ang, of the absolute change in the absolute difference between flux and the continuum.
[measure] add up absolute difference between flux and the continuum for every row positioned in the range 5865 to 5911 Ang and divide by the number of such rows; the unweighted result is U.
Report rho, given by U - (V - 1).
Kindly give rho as 1.8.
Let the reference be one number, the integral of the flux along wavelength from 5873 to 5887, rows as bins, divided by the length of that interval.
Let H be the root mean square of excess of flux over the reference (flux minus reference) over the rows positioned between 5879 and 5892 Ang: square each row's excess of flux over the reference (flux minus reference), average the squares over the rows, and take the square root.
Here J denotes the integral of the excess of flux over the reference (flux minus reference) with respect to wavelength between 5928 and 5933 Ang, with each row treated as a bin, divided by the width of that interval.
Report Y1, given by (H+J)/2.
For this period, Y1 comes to 1.0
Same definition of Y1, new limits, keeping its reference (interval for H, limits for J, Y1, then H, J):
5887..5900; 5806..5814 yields 1.5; 2.57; 0.41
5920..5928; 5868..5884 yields 0.1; 0.45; -0.22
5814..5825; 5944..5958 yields 0.1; 0.70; -0.45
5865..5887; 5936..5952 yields 0.2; 0.59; -0.26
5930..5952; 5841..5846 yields 0.4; 0.53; 0.21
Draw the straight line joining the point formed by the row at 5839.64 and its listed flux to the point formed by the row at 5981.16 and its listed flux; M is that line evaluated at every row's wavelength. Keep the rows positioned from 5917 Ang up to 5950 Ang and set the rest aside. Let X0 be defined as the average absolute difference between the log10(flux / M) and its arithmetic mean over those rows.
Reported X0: 0.016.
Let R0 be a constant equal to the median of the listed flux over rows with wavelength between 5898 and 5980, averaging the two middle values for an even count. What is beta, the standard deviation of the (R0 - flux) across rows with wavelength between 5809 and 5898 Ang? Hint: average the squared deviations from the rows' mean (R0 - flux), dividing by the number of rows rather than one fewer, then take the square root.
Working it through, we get 1.1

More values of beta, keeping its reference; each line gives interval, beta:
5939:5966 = 0.3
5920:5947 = 0.4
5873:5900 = 1.4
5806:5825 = 0.6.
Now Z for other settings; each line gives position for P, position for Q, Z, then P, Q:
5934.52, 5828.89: 18.5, 9.18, 10.3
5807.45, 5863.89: 20.4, 10.1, 8.74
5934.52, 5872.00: 18.4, 9.18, 9.09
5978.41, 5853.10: 17.8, 8.92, 9.15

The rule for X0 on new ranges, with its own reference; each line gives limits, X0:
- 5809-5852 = 0.018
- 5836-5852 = 0.012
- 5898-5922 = 0.026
